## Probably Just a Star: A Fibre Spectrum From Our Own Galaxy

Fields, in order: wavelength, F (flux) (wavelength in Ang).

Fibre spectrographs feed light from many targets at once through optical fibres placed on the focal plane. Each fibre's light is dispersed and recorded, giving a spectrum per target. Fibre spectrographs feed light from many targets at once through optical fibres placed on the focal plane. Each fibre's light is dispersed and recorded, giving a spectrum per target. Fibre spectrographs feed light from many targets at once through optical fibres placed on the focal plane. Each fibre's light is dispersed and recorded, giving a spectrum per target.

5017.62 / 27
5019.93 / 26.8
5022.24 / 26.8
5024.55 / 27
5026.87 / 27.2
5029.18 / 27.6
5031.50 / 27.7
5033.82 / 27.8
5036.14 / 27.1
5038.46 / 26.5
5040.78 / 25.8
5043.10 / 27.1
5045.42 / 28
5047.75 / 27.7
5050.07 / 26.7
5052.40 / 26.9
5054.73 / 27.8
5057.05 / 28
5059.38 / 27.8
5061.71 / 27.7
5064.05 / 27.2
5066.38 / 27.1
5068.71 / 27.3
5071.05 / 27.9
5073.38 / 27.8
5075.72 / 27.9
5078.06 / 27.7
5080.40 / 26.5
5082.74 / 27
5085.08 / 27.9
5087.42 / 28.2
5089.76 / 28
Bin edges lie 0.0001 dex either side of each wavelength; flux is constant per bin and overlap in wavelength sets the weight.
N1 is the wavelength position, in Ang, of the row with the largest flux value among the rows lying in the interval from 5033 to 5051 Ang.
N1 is 5045.42 Ang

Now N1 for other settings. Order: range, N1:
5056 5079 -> 5057.05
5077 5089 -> 5087.42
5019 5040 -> 5033.82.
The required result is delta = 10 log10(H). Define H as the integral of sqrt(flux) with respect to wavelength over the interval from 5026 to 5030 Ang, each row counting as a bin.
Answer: 13.2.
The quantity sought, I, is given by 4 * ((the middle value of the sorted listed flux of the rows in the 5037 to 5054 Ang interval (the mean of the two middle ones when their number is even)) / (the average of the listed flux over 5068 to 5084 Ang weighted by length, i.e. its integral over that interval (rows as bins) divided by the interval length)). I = 3.92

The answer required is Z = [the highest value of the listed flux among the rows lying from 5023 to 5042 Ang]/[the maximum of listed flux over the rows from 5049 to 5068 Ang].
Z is 0.99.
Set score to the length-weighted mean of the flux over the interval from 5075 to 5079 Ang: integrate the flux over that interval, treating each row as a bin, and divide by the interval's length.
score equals 27.8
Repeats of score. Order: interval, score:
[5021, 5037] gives 27.3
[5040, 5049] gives 27.2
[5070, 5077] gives 27.9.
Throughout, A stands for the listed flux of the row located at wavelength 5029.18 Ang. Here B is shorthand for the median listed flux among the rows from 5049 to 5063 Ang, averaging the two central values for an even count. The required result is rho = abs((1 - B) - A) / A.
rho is 1.97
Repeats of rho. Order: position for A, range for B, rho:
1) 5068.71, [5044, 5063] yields 1.98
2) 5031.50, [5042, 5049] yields 1.96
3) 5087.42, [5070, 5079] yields 1.95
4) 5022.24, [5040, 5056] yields 1.97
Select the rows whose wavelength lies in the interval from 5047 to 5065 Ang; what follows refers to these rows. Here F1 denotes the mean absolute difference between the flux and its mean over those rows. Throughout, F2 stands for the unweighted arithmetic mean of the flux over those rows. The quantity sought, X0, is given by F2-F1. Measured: 27.1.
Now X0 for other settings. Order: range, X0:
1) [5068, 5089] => 27.1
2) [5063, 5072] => 27.1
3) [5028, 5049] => 26.7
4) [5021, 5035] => 27.0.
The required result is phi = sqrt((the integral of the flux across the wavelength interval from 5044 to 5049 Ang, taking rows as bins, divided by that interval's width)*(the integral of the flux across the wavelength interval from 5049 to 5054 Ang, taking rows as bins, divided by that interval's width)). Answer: 27.3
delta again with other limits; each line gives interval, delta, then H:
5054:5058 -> 13.3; 21.2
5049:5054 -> 14.1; 25.9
